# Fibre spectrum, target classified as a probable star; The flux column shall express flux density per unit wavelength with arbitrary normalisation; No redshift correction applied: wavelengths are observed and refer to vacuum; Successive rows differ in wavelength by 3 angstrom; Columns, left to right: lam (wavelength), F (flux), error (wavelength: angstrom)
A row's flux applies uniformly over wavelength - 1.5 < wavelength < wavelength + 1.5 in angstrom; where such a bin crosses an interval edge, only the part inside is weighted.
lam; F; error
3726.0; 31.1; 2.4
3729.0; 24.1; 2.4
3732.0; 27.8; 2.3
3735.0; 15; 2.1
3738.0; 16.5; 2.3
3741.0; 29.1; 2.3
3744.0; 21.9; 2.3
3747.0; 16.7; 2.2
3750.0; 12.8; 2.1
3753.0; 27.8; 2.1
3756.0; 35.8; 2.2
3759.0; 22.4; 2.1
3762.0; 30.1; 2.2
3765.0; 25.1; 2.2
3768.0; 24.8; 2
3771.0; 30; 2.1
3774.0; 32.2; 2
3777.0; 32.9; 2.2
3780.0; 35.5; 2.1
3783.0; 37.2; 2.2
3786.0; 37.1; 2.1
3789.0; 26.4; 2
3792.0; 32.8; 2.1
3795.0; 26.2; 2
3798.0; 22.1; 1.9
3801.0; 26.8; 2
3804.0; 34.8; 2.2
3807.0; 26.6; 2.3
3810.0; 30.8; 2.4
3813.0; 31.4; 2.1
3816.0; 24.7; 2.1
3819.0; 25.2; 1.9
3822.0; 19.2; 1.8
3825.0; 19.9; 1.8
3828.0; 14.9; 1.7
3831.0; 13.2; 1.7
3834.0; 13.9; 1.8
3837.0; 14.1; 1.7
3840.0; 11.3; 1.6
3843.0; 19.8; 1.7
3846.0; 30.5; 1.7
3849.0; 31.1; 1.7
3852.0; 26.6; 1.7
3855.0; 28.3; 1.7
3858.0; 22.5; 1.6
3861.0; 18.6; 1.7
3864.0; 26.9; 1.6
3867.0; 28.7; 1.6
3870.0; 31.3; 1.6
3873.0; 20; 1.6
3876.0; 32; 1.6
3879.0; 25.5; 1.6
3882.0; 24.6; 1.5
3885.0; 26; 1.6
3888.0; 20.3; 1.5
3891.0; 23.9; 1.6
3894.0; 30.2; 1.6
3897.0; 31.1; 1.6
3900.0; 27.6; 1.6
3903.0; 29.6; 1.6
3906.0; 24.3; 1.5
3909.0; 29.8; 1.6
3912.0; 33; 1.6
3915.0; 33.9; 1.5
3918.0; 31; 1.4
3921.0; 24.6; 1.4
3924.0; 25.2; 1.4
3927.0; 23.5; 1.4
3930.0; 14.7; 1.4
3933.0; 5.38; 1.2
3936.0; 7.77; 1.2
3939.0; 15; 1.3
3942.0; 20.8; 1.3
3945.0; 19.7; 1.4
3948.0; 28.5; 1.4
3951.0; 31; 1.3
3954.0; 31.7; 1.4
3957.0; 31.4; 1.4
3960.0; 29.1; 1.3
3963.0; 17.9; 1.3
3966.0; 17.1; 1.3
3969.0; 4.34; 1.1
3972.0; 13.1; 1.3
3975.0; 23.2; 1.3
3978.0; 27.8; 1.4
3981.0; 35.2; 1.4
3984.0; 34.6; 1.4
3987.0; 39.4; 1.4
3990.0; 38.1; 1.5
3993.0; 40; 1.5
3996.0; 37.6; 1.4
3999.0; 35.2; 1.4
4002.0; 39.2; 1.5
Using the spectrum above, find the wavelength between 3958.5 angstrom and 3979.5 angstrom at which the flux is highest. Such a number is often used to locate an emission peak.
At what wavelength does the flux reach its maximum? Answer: 3960.0 angstrom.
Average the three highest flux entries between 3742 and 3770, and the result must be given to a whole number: 31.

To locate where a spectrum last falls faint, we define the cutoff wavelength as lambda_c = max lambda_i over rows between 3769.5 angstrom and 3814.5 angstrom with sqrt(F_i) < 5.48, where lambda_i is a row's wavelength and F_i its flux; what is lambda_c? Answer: 3807.0 angstrom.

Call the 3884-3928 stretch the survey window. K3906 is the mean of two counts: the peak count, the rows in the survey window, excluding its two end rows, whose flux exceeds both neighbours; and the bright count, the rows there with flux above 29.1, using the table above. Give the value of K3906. 5.5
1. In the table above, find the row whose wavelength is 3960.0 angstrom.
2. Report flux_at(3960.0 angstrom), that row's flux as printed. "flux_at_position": 29.1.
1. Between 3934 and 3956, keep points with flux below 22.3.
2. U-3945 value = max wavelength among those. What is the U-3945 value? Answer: 3945.0 angstrom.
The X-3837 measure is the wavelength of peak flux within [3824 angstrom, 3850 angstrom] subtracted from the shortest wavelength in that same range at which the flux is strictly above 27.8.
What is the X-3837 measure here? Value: -3 angstrom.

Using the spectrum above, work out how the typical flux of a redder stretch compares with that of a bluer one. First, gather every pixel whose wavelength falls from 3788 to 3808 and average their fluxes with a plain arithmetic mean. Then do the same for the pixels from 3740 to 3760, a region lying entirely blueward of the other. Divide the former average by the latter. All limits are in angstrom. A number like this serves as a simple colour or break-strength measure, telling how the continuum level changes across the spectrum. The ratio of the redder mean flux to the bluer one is 1.18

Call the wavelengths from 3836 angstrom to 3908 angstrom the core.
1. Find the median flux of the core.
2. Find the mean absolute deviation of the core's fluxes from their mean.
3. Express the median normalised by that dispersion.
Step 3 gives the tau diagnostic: 6.0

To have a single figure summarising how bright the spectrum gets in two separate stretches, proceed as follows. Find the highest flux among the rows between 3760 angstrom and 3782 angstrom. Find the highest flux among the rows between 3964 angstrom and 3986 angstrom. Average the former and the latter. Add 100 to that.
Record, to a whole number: 135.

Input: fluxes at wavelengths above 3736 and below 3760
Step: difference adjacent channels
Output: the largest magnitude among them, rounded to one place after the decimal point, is 15.0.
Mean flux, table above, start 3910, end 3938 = 22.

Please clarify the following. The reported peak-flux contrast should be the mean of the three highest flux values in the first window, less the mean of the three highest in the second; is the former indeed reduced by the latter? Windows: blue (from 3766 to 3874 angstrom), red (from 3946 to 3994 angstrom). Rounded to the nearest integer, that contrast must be -3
